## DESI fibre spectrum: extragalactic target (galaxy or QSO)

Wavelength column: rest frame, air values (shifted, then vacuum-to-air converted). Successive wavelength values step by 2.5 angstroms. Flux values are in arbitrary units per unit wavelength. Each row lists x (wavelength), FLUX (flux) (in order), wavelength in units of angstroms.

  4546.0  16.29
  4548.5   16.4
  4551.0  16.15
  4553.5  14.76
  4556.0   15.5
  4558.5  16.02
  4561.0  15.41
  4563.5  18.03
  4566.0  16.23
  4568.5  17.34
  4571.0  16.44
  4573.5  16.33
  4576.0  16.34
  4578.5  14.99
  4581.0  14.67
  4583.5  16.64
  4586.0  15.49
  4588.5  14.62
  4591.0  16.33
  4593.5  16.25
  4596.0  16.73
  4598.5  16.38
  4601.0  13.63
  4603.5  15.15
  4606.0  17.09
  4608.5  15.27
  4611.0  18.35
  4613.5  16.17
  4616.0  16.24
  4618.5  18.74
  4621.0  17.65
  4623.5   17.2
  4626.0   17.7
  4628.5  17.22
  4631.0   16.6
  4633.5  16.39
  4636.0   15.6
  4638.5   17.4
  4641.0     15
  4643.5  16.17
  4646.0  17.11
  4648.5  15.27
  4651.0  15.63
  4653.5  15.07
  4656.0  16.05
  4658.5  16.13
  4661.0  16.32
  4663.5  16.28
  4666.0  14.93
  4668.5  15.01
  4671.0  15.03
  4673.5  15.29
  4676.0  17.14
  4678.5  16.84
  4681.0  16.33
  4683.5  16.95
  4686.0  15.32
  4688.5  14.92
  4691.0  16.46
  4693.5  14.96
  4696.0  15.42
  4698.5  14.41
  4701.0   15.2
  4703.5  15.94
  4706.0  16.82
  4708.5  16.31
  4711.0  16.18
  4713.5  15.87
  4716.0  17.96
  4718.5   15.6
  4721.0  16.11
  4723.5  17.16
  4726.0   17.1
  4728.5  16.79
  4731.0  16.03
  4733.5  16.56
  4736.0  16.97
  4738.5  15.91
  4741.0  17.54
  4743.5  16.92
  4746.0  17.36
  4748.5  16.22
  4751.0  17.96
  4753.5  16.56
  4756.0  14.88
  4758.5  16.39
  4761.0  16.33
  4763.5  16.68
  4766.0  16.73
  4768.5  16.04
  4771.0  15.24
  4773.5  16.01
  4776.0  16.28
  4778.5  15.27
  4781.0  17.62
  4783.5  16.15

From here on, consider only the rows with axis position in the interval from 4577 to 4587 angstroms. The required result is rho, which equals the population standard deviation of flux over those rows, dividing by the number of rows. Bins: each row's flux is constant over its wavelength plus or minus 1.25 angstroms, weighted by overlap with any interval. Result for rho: 0.75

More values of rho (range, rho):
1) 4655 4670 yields 0.58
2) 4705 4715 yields 0.34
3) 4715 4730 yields 0.76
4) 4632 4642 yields 0.90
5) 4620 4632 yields 0.40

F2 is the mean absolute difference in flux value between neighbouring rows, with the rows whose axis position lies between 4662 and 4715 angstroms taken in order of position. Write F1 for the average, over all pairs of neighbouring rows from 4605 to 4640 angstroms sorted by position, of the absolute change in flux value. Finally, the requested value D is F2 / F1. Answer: 0.62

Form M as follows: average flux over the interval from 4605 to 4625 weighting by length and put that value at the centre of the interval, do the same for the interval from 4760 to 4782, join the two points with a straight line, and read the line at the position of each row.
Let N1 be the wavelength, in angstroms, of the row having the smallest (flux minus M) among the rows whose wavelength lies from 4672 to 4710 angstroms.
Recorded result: 4698.5 angstroms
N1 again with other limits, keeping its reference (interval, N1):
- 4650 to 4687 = 4666.0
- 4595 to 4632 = 4601.0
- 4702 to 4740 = 4718.5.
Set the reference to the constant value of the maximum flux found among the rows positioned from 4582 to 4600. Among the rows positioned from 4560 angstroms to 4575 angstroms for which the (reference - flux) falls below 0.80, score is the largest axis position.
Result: 4573.5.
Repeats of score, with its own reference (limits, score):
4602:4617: 4616.0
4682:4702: 4691.0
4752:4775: 4773.5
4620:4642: 4638.5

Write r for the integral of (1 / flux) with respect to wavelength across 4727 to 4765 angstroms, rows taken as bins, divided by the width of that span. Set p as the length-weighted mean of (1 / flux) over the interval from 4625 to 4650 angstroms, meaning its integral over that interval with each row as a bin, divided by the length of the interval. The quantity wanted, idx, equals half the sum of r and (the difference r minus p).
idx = 0.0298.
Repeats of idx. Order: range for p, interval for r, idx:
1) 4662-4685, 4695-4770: 0.0297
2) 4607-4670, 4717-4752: 0.0292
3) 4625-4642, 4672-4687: 0.0312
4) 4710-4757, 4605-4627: 0.0284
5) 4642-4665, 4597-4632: 0.0290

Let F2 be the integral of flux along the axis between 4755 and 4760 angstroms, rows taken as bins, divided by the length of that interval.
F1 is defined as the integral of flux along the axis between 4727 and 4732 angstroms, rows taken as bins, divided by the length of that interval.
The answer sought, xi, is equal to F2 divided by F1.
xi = 0.95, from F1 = 16.5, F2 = 15.7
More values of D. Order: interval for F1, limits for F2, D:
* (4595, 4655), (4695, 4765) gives 0.70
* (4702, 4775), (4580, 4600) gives 1.11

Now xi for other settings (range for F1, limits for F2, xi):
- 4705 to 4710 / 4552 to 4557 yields 0.92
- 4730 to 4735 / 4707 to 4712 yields 1.00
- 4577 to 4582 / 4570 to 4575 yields 1.10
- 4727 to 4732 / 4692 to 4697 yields 0.93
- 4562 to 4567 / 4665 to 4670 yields 0.88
